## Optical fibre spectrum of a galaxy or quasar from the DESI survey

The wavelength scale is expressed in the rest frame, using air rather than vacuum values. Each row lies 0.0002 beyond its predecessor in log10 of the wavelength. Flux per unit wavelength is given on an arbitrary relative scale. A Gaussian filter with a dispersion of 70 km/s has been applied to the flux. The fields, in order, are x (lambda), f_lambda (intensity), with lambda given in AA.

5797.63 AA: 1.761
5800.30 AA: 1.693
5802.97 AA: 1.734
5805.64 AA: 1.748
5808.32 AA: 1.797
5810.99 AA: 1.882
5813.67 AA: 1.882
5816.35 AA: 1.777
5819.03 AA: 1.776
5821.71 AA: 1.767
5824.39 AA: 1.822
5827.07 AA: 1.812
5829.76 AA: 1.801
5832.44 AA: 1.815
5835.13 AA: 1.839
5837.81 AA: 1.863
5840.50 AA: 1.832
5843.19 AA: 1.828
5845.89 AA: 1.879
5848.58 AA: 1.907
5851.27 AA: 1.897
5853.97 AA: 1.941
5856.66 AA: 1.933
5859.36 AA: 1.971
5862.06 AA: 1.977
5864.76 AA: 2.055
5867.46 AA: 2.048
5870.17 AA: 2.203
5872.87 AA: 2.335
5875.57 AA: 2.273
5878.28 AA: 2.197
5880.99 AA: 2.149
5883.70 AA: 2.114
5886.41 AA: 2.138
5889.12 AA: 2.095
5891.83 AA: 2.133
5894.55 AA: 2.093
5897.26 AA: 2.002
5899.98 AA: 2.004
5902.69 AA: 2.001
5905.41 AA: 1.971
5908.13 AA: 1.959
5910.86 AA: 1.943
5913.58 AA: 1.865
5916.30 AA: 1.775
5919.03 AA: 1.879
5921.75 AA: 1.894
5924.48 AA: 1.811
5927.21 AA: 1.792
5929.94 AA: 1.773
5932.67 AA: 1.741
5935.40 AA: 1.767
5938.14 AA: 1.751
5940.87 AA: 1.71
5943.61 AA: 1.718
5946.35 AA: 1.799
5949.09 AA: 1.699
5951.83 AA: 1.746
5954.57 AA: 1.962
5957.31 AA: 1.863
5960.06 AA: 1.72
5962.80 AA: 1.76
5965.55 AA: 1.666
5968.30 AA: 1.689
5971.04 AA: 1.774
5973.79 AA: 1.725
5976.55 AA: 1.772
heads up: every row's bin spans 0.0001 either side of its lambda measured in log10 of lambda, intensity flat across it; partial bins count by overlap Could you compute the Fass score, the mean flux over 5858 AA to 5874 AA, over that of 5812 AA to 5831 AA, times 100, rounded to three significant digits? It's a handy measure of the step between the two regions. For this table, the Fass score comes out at 116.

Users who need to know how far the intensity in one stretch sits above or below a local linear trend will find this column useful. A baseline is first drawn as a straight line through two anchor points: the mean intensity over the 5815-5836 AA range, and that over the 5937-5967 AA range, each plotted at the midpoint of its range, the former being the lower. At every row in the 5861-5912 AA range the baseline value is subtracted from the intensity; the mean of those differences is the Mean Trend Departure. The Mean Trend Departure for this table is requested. 0.31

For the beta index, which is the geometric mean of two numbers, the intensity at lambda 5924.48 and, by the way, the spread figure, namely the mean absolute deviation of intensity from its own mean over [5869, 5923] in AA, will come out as 0.47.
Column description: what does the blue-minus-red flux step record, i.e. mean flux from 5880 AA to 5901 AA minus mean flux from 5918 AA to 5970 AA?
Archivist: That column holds 0.32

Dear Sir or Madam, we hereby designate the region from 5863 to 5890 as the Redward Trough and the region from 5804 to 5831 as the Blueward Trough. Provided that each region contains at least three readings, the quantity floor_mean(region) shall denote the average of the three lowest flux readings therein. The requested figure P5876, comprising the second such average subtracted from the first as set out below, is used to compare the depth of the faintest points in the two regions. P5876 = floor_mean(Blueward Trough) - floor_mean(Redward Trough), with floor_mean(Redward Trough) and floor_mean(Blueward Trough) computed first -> -0.30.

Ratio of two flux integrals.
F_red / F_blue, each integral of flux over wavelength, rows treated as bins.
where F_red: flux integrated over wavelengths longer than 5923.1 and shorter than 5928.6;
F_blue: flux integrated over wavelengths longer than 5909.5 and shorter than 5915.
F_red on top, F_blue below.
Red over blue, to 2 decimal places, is 0.95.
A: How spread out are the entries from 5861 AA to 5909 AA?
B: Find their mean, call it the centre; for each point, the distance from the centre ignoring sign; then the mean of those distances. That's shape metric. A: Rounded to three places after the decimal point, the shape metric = 0.085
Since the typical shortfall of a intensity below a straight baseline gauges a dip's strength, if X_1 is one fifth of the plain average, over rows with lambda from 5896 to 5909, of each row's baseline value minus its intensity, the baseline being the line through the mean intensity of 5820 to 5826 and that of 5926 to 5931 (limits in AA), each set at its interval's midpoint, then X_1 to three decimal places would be -0.040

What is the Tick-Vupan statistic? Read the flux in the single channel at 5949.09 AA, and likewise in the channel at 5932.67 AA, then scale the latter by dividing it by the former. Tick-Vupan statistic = 1.02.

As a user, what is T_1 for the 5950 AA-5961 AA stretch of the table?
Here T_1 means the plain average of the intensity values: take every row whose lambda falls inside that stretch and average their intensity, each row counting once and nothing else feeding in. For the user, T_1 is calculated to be 1.82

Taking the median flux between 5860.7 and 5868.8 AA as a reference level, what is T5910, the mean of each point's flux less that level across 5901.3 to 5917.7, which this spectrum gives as -0.13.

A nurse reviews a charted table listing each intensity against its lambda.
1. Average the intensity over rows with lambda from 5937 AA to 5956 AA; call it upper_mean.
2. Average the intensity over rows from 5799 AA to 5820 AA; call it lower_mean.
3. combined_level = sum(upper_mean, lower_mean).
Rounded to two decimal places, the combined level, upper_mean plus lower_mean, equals 3.56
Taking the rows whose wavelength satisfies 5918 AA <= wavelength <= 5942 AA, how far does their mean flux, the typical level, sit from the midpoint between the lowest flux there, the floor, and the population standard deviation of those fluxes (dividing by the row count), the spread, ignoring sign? 0.91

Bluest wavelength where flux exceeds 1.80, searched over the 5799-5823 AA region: 5810.99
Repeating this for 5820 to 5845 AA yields 5824.39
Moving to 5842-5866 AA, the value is 5843.19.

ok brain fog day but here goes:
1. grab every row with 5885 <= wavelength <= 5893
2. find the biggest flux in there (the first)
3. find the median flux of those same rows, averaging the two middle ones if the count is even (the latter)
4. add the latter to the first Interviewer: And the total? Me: 4.27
